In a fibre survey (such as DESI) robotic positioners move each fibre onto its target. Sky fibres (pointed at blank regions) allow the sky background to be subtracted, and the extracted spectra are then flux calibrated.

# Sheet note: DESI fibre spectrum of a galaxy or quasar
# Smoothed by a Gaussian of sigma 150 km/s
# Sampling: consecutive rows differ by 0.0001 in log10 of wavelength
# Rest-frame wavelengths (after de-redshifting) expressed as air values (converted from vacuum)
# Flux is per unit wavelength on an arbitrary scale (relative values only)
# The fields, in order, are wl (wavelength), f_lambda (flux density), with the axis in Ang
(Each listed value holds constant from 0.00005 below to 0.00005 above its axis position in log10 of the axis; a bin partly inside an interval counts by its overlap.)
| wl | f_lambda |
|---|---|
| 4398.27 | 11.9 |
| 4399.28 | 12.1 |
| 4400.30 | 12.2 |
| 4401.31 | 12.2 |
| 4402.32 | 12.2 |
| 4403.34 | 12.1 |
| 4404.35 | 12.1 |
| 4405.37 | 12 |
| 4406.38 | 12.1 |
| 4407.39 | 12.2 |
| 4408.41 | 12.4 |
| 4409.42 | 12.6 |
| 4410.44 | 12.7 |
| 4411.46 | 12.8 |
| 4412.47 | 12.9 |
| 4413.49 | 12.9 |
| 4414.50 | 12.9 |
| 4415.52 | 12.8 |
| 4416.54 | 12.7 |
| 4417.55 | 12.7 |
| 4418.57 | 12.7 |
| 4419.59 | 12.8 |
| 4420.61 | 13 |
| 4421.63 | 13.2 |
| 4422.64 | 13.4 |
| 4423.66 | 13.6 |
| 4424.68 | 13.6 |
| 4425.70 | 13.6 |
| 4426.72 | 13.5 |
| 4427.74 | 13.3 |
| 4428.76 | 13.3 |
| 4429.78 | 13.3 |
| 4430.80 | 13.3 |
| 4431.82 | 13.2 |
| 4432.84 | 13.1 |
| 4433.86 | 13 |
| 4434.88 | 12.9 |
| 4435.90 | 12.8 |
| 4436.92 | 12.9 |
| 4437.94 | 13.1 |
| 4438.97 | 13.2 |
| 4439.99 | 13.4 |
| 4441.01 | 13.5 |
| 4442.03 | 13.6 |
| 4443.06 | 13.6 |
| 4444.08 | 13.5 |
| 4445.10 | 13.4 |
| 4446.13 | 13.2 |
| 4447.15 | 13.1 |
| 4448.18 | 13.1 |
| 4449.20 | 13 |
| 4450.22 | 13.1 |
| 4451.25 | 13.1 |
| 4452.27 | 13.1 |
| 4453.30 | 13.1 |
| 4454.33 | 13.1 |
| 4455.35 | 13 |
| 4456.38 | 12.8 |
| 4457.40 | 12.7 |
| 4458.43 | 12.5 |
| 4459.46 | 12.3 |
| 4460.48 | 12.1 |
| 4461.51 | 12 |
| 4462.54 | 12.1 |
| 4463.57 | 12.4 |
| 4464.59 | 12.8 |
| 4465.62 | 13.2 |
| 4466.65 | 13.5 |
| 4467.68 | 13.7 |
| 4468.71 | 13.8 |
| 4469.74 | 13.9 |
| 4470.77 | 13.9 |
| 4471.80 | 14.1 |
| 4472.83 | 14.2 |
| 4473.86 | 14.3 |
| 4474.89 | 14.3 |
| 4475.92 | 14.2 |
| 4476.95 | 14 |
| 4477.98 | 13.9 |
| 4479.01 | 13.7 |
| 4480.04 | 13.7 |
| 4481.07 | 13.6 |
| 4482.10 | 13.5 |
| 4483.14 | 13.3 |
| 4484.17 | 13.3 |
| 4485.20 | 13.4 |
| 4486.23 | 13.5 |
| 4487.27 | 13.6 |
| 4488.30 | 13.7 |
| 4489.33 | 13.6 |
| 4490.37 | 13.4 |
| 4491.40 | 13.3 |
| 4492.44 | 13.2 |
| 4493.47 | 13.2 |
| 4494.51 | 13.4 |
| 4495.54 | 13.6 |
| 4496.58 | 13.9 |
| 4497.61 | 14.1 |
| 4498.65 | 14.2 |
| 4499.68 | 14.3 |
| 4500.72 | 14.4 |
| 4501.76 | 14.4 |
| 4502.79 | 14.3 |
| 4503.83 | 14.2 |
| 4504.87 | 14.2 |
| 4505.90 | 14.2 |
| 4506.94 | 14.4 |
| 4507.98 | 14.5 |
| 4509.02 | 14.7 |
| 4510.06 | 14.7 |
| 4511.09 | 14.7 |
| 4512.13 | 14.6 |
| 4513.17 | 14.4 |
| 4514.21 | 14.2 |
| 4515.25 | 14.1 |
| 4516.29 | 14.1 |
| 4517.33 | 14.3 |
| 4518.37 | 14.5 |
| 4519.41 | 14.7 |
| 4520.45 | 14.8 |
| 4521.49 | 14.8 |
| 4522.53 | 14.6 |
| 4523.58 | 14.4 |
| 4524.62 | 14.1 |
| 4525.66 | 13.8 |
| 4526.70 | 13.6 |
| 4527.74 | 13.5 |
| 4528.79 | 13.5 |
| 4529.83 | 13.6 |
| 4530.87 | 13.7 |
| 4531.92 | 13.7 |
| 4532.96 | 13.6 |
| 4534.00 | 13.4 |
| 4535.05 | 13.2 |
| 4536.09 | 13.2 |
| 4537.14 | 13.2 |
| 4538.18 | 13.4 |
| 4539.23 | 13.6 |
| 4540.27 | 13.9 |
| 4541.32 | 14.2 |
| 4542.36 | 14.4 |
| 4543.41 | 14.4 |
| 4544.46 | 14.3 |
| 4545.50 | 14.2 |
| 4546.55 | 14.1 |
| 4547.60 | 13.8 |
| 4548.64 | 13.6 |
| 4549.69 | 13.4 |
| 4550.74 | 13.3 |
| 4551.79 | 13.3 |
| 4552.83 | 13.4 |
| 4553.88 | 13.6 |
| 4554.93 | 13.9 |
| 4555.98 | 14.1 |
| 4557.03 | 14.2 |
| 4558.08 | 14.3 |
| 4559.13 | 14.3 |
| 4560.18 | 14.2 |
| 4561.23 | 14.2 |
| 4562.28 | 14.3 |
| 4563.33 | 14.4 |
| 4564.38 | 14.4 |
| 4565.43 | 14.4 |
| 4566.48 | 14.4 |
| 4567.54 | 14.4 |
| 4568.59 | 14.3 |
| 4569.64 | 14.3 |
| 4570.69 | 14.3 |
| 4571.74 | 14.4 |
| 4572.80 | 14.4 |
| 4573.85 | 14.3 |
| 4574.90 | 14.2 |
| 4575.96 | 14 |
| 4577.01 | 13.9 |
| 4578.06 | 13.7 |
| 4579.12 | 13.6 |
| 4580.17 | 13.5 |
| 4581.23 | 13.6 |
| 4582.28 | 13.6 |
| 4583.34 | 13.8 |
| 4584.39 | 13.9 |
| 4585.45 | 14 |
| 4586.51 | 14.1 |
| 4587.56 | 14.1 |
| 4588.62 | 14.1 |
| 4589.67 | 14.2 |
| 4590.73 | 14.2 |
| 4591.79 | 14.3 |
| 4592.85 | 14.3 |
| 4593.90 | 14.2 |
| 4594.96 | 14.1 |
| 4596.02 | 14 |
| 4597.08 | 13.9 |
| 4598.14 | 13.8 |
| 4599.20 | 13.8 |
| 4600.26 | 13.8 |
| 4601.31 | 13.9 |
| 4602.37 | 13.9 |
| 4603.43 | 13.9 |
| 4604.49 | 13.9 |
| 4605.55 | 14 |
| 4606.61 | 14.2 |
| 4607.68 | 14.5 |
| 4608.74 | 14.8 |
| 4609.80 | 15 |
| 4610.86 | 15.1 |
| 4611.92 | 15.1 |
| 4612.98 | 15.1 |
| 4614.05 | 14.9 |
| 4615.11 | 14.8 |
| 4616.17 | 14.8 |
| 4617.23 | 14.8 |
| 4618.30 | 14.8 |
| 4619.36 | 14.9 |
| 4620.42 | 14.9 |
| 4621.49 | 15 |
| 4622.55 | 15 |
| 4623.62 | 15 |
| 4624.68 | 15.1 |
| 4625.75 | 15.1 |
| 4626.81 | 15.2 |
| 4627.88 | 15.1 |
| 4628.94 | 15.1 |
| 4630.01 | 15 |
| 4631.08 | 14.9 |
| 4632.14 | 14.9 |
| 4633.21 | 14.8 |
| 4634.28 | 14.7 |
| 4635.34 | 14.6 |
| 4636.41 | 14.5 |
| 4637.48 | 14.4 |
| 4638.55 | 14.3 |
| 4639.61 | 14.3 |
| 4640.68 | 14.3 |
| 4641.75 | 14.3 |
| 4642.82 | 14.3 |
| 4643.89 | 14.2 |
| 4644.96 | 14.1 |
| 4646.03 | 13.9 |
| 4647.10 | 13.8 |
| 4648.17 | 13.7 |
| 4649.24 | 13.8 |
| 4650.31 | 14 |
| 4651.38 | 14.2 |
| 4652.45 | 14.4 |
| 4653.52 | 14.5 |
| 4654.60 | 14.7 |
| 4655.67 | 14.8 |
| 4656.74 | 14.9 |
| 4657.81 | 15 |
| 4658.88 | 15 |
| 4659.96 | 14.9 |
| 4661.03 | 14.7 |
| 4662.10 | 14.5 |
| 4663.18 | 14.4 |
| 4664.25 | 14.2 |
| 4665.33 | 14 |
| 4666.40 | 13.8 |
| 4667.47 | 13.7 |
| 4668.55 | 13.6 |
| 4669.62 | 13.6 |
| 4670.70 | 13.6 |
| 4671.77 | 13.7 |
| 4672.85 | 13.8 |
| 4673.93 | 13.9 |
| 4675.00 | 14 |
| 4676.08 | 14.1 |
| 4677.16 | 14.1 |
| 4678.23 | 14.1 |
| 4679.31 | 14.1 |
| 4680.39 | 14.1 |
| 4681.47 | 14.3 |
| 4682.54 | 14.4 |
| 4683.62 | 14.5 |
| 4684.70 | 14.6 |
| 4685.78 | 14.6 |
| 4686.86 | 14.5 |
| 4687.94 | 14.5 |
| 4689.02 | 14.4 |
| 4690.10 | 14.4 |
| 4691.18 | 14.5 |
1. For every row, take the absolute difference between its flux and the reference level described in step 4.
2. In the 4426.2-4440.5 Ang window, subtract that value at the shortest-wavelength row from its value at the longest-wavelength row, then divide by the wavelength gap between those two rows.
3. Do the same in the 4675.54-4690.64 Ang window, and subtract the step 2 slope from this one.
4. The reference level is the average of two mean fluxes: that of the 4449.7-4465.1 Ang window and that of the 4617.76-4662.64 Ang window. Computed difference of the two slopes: 0.014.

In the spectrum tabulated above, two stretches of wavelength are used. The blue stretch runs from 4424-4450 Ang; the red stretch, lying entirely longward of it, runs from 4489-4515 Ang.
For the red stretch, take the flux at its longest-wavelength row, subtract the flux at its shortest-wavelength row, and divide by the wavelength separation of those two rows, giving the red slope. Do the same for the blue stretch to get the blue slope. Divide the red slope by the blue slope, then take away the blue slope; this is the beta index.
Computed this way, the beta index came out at -1.0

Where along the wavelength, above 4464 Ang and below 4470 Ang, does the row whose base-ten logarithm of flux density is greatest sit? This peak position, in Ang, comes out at 4469.74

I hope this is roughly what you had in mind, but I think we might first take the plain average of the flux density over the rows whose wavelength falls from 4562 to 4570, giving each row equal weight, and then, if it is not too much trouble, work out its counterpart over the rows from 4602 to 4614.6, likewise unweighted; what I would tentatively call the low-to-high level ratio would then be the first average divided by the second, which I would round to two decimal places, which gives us 0.99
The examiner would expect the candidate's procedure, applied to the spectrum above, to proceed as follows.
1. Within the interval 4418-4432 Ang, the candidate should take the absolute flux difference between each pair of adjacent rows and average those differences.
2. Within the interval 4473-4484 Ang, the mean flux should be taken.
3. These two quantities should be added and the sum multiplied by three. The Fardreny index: 41.8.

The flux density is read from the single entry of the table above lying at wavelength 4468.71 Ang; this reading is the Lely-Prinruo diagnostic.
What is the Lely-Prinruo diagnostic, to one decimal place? 13.8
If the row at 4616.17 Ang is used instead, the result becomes 14.8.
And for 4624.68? 15.1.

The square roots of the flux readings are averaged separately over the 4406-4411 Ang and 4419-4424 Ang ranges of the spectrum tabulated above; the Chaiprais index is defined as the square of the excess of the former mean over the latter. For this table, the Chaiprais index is 0.012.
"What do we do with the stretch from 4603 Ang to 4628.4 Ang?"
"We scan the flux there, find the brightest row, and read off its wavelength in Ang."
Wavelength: 4626.81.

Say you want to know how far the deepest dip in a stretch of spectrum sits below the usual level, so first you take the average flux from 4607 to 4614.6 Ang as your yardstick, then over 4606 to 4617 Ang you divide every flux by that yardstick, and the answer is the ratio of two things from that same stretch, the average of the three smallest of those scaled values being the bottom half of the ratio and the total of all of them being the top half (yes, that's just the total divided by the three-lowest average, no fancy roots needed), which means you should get 10.2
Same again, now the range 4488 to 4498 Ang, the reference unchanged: 10.2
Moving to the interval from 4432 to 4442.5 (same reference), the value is 10.2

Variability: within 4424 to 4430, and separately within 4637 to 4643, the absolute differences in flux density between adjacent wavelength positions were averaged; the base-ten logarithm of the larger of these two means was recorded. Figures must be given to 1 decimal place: -1.2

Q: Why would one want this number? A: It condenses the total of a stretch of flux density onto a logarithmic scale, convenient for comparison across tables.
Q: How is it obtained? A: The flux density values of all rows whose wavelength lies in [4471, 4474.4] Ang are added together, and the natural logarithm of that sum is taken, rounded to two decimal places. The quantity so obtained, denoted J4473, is 3.75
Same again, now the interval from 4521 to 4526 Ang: 4.27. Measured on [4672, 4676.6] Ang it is 4.02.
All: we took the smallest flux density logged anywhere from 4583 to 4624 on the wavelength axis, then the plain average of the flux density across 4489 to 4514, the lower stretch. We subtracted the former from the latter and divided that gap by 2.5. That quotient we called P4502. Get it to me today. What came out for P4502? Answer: 0.11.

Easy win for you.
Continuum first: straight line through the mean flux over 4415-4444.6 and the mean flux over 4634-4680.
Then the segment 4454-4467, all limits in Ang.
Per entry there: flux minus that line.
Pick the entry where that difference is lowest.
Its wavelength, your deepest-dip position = 4461.51 Ang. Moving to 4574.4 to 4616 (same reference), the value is 4580.17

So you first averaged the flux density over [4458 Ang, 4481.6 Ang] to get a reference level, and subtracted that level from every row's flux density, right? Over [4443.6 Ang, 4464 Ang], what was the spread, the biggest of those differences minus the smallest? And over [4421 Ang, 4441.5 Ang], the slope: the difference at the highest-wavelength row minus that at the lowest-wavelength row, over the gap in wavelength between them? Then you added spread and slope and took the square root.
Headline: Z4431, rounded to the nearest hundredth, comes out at 1.23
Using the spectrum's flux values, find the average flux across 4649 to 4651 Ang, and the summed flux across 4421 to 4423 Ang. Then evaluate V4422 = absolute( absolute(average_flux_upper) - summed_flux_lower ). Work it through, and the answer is 12.7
